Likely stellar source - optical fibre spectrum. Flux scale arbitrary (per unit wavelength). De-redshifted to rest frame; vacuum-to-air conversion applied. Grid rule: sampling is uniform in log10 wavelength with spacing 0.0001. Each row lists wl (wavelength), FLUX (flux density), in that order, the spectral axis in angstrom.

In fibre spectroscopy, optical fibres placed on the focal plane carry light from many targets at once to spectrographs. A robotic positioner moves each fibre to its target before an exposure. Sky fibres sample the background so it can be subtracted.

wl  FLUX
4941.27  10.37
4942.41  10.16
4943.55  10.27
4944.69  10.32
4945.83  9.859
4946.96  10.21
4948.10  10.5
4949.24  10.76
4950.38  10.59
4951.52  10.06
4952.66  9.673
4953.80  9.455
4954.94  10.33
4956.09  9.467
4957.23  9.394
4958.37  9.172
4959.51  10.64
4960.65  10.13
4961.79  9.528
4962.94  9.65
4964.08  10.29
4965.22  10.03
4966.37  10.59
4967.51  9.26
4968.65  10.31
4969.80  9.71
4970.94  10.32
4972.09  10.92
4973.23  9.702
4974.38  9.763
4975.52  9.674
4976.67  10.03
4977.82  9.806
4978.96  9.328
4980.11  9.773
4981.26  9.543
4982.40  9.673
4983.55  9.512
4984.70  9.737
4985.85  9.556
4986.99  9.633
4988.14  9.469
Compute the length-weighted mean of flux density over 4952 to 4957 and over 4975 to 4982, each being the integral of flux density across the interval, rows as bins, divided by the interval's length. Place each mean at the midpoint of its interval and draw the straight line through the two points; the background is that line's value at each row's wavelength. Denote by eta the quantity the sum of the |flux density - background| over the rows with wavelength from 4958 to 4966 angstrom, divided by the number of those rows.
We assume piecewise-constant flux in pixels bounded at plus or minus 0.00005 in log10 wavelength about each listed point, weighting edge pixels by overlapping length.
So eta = 0.43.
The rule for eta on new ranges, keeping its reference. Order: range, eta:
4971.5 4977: 0.33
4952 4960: 0.42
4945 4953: 0.54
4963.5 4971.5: 0.50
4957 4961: 0.55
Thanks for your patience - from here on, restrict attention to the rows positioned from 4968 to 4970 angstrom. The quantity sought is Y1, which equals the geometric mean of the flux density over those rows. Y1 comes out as 10.0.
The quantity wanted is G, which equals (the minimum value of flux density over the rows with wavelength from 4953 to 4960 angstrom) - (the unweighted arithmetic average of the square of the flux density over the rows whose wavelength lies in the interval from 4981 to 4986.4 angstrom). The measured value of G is -83.1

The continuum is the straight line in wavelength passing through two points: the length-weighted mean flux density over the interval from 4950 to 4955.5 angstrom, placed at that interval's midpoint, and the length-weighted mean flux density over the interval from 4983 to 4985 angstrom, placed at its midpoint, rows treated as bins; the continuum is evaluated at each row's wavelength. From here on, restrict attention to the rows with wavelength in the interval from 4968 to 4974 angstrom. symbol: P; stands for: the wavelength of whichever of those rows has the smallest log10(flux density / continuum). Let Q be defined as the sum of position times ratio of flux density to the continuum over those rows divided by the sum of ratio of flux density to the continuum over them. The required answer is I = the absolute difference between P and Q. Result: 1.1 angstrom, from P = 4969.80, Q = 4970.9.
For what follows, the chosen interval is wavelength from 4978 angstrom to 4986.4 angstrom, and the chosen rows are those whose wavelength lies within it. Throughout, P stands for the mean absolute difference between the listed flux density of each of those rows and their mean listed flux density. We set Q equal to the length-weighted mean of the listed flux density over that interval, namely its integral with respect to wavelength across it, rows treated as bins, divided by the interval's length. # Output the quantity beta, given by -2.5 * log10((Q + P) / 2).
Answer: -1.72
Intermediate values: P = 0.12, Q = 9.6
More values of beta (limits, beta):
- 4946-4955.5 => -1.80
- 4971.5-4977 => -1.79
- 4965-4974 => -1.80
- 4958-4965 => -1.79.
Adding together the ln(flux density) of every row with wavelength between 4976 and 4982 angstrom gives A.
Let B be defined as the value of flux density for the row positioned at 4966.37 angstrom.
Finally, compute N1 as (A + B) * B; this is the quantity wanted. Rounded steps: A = 11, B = 10.59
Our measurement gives 232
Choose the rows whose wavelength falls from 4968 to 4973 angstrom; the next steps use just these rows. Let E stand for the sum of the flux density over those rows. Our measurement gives 41.3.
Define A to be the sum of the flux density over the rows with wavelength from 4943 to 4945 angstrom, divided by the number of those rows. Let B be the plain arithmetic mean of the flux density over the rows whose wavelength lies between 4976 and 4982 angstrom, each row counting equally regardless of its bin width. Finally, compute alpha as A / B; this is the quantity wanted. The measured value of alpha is 1.06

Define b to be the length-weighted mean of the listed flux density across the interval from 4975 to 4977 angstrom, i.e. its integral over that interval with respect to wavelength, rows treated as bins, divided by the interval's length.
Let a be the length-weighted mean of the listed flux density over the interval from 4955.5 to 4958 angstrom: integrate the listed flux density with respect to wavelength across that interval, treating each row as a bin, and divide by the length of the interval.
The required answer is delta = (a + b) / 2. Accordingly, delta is 9.6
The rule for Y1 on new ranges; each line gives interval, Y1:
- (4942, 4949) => 10.2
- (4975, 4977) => 9.9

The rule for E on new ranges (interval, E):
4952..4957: 38.9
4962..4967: 40.6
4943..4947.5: 40.7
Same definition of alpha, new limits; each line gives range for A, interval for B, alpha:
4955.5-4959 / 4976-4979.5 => 0.96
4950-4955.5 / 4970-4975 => 0.98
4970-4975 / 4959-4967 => 1.01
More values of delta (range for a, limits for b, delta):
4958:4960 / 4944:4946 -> 10.0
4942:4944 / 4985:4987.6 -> 9.9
